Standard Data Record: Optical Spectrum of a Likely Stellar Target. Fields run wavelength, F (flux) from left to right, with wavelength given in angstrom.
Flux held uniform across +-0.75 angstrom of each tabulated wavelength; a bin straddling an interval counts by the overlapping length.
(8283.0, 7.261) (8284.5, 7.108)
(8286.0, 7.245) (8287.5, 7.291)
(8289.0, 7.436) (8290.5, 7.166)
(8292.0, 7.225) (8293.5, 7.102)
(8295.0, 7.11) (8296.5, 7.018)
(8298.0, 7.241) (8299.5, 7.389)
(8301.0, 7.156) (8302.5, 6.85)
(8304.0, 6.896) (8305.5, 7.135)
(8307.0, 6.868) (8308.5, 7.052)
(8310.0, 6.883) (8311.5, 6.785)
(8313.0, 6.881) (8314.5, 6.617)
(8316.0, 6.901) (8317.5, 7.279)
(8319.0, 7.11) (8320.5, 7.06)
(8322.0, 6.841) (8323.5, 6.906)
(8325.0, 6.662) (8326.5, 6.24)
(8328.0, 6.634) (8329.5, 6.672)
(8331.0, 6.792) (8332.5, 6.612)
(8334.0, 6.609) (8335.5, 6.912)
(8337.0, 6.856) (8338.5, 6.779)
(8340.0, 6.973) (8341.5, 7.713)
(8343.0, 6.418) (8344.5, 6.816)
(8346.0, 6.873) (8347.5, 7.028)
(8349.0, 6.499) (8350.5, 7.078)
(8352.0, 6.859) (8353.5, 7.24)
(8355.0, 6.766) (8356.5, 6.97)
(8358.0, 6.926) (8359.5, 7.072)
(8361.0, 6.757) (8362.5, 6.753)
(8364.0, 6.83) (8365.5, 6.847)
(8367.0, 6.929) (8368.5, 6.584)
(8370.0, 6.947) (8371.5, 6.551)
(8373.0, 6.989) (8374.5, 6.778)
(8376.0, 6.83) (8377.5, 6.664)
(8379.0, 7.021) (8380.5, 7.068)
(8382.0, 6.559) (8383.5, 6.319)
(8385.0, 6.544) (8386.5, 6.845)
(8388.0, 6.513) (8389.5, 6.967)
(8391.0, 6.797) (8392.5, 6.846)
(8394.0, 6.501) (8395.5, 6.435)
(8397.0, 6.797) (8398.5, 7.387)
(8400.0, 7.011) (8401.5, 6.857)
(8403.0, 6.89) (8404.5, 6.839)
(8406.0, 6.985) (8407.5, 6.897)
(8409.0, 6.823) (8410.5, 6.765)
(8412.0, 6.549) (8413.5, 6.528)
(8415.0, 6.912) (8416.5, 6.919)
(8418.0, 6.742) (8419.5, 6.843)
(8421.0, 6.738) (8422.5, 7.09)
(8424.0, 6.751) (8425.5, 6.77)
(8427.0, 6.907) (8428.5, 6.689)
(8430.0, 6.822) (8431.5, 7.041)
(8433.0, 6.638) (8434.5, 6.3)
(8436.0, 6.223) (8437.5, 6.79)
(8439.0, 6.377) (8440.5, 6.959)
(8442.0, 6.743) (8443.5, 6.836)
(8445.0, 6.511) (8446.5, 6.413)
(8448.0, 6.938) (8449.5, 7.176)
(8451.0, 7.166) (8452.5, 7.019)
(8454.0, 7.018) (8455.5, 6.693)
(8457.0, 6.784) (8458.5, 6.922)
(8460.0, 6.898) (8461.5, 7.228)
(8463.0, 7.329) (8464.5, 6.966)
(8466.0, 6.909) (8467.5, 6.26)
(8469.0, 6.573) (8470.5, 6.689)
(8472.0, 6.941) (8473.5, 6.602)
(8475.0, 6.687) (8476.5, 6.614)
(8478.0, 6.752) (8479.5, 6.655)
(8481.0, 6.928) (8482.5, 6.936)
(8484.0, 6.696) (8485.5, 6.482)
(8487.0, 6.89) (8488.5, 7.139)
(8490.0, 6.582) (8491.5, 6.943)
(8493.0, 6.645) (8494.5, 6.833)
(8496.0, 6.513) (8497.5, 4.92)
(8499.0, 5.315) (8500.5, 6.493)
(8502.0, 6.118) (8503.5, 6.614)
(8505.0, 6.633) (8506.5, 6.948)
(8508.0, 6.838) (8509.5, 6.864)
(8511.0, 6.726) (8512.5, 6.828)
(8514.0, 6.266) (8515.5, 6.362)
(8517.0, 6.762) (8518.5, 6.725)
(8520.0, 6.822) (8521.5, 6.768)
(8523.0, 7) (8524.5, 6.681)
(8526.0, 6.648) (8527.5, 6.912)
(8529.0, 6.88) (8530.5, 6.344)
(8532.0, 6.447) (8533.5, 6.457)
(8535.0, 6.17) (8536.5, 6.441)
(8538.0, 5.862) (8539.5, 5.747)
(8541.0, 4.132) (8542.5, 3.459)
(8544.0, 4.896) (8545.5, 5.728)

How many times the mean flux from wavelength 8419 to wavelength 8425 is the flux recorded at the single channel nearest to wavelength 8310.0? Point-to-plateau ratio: 1.00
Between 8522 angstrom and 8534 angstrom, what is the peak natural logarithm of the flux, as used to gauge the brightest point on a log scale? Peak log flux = 1.95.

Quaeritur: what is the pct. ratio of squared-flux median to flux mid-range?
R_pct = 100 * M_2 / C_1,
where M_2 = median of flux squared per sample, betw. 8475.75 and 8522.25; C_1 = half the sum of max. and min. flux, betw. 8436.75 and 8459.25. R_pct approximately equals 667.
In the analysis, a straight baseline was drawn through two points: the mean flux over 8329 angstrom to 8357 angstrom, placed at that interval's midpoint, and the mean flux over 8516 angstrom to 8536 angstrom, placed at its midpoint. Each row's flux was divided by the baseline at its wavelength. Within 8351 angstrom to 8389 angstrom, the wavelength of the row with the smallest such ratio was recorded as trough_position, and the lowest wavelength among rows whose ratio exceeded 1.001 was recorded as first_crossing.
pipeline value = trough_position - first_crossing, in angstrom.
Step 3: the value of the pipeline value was 30.0 angstrom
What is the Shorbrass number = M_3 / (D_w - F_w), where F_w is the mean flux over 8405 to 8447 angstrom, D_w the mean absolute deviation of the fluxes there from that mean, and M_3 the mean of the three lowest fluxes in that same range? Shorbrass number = -0.96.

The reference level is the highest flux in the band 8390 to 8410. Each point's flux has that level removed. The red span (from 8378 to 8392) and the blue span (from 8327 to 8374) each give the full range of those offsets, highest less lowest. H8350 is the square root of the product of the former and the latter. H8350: 1.0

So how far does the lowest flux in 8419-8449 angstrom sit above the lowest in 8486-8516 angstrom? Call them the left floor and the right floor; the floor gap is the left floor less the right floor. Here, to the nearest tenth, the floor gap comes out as 1.3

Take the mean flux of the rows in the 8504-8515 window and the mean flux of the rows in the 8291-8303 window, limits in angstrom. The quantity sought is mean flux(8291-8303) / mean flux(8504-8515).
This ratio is 1.06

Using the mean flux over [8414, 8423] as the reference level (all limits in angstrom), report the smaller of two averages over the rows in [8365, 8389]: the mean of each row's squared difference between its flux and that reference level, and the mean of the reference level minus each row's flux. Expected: 0.06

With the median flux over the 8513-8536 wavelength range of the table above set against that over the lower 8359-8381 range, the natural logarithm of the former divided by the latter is -0.022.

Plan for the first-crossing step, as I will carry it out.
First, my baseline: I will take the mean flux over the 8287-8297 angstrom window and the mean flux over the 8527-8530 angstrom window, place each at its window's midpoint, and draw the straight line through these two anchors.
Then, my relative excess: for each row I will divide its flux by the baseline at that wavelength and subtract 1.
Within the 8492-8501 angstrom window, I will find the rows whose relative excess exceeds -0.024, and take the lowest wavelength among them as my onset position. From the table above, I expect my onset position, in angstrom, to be 8494.5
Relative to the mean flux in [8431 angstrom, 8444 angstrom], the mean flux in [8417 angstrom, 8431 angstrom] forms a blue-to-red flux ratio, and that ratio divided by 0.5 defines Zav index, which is 2.05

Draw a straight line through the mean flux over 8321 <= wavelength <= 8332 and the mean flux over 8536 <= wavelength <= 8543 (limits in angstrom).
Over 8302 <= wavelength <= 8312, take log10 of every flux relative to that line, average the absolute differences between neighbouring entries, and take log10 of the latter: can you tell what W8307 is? -1.98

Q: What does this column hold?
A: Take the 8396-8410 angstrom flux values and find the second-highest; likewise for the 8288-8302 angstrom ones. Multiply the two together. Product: 51.8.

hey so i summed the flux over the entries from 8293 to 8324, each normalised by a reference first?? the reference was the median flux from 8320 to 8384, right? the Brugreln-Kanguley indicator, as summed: 21.5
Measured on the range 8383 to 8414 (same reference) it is 20.8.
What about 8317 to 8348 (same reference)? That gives 21.1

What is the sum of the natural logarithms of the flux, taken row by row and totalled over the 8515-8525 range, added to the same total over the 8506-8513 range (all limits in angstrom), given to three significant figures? 23.0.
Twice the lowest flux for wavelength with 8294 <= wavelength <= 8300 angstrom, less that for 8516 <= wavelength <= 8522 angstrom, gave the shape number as 7.3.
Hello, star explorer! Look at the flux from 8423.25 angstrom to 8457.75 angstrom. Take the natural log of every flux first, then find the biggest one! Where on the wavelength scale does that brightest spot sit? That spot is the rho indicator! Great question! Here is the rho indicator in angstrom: 8449.5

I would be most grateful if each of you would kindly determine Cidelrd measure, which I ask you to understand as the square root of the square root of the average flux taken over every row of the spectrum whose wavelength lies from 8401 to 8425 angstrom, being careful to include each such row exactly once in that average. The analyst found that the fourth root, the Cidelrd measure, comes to 1.62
